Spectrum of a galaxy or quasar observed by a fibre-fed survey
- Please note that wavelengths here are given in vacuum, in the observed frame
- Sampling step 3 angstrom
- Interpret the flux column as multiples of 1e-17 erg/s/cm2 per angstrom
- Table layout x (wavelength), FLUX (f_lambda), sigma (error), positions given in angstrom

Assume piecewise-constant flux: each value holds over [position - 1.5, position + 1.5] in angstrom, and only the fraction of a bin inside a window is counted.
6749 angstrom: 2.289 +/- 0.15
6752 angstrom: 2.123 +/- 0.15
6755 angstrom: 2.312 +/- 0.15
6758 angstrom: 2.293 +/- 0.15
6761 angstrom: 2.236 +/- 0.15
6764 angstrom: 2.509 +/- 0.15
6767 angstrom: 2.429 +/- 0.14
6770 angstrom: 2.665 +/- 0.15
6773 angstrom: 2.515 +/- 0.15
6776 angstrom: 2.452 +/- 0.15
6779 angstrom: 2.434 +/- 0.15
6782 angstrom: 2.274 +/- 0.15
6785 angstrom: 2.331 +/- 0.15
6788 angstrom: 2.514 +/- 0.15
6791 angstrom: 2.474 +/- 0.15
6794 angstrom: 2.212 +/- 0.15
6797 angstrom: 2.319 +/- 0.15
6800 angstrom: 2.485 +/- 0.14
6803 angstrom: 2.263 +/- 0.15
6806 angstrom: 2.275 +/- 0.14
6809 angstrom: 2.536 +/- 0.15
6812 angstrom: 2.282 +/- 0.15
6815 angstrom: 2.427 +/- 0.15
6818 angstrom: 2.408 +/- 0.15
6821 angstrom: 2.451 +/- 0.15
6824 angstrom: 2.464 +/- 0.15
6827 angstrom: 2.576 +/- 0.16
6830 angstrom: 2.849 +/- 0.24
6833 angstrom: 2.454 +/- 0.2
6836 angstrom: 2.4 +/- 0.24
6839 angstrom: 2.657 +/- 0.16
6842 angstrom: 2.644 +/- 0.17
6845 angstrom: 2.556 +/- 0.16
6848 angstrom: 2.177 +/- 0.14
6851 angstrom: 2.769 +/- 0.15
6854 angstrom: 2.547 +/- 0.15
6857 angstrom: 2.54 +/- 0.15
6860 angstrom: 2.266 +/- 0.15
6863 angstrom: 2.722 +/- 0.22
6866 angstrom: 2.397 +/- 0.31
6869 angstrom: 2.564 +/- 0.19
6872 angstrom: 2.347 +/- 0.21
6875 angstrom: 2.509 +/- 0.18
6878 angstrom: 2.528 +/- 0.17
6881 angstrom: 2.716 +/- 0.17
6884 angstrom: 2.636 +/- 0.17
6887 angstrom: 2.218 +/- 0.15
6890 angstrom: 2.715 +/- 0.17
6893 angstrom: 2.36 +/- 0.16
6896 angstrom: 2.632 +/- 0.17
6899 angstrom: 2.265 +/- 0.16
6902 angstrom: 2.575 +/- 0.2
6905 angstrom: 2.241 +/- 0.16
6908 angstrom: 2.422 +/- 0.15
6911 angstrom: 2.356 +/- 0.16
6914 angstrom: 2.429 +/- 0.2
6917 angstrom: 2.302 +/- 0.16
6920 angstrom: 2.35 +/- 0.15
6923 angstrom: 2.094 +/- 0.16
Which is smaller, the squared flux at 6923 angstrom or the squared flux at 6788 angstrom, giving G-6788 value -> 4.4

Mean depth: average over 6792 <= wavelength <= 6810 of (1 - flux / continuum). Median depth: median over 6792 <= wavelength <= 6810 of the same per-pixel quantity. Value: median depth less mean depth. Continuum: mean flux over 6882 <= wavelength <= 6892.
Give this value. 0.020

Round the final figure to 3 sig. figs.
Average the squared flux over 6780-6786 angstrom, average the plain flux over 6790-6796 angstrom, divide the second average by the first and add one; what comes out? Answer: 1.44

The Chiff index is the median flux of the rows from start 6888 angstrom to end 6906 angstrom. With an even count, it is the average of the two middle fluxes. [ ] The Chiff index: 2.47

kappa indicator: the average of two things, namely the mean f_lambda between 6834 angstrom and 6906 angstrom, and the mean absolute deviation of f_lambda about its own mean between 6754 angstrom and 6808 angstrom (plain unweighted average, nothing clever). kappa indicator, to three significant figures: 1.30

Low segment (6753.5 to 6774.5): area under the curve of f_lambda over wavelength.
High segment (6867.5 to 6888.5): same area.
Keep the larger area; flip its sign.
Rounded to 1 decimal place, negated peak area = -52.6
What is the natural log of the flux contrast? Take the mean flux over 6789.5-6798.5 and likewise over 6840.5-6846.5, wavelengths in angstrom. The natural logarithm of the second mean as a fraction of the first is 0.11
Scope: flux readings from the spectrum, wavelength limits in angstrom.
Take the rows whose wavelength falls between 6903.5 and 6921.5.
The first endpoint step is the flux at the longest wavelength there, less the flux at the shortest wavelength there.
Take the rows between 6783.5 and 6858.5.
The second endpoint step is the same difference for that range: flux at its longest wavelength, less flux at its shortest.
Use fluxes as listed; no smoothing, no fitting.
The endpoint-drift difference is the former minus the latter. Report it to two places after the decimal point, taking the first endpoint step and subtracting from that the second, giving -0.10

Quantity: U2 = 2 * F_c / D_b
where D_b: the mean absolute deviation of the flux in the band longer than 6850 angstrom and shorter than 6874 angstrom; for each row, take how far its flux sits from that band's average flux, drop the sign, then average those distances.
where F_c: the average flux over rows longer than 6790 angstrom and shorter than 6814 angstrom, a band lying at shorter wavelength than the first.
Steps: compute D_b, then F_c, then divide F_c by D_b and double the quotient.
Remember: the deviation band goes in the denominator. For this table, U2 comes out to 34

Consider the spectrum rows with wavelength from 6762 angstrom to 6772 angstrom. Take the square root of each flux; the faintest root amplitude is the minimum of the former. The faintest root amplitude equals 1.56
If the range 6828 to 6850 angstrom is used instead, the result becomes 1.48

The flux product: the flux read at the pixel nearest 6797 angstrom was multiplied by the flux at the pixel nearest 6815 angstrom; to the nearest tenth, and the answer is 5.6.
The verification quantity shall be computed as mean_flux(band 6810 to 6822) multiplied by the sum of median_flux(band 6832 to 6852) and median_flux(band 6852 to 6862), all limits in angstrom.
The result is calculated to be 12.2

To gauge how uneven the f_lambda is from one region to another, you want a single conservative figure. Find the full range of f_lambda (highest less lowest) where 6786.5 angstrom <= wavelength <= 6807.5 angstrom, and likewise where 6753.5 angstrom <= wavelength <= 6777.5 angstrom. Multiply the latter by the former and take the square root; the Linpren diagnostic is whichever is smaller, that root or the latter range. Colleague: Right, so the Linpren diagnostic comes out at 0.360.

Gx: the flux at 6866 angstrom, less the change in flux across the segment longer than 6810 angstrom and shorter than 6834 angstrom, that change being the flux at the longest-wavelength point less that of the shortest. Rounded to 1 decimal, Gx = 2.2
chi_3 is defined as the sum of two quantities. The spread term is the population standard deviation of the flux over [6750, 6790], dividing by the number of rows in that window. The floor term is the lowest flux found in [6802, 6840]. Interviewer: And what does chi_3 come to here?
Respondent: 2.40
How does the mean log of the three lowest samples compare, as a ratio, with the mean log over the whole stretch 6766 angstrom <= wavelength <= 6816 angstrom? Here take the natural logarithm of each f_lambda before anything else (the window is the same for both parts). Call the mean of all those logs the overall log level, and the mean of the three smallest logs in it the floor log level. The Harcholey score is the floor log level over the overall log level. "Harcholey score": 0.925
